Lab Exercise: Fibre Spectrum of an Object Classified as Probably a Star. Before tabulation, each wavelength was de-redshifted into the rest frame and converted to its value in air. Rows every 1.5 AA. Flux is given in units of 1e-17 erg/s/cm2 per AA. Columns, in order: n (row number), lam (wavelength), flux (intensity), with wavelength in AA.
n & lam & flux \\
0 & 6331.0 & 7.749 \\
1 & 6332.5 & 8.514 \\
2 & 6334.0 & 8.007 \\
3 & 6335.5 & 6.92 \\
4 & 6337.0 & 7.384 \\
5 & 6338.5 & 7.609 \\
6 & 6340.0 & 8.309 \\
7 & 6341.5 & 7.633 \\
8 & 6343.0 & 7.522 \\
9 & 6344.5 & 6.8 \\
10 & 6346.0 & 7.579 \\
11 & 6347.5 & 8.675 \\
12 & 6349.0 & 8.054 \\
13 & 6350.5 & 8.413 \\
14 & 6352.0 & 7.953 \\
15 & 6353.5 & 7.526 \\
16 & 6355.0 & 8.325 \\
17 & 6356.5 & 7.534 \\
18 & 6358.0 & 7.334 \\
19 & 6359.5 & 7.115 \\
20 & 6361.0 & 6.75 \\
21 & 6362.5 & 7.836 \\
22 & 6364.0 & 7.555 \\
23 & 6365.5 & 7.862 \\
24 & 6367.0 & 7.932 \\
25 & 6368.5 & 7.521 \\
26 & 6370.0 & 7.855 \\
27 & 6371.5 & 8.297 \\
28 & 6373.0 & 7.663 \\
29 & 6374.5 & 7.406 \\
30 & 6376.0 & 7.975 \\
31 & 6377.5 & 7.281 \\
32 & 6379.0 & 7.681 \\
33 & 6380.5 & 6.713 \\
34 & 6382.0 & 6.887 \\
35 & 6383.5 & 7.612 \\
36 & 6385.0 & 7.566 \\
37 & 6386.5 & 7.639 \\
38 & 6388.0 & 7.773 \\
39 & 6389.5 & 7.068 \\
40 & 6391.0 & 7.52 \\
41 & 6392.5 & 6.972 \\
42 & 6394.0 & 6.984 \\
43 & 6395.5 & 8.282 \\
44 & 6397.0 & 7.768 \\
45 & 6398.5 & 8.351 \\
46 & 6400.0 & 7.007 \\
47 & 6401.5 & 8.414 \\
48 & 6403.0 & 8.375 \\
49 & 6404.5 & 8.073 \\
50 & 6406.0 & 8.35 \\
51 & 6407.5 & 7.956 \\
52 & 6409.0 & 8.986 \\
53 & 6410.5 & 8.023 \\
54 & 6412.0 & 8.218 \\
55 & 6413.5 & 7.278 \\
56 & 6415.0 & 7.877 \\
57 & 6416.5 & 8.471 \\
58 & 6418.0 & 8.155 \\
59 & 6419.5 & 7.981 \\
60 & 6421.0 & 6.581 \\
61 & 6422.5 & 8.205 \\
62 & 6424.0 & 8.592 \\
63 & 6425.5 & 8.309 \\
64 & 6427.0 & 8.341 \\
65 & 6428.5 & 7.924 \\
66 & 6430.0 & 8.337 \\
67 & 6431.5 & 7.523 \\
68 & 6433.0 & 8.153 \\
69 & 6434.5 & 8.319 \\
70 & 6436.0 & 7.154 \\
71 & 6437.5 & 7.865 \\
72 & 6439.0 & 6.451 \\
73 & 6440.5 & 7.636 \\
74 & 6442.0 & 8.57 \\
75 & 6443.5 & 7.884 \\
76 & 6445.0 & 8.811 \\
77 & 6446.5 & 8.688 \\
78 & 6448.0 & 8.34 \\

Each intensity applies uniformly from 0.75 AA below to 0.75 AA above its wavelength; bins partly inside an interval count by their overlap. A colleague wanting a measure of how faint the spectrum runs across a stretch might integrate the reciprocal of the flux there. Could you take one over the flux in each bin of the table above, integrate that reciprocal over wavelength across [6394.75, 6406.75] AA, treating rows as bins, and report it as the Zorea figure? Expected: 1.5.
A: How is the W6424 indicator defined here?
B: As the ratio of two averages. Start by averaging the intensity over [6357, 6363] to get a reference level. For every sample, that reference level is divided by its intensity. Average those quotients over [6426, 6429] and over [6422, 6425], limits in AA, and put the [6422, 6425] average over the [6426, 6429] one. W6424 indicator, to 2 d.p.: 0.97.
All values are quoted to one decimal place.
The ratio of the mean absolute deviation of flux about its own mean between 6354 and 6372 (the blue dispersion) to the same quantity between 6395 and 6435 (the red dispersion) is 1.0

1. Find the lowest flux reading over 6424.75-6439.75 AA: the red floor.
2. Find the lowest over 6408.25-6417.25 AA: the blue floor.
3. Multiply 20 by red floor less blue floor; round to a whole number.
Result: -17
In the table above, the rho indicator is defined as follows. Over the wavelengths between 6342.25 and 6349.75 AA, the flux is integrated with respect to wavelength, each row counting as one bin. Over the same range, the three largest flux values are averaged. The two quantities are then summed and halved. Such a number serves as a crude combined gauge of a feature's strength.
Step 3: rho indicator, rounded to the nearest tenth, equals 33.0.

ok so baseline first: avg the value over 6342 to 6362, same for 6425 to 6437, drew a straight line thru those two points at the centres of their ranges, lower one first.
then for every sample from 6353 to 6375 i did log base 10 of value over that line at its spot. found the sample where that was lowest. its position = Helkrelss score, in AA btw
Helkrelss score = 6361.0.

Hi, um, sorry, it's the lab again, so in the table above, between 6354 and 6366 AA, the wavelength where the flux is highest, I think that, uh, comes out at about 6355.0 AA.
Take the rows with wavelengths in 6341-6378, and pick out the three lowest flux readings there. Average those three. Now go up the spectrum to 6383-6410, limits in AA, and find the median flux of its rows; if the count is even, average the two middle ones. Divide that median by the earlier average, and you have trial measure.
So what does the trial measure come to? 1.13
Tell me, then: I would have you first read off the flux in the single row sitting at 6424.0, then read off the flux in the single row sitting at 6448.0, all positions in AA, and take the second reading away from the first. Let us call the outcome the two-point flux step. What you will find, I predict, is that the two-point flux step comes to 0.3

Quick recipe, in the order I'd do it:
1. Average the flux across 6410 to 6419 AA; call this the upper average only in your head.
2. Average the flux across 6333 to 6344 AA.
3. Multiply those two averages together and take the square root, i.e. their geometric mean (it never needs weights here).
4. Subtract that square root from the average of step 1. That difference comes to 0.19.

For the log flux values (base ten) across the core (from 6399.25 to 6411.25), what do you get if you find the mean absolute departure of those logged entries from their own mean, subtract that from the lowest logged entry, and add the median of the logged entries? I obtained 1.74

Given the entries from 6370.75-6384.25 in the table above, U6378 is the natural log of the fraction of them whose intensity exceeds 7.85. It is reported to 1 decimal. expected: -1.5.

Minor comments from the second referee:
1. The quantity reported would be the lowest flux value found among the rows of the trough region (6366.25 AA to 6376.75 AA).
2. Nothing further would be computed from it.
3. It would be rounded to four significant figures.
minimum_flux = 7.406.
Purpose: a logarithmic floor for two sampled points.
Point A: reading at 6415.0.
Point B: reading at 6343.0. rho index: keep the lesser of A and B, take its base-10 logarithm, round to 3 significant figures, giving 0.876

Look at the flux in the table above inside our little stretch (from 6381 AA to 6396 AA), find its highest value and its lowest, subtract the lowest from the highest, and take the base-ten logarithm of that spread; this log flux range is 0.14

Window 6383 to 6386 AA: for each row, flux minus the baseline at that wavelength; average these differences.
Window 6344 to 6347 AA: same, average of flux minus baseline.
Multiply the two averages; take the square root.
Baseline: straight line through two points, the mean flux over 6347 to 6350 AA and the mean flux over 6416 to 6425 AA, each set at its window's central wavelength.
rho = 0.8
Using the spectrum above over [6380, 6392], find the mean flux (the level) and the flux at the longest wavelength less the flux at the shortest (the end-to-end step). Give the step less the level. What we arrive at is -6.5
